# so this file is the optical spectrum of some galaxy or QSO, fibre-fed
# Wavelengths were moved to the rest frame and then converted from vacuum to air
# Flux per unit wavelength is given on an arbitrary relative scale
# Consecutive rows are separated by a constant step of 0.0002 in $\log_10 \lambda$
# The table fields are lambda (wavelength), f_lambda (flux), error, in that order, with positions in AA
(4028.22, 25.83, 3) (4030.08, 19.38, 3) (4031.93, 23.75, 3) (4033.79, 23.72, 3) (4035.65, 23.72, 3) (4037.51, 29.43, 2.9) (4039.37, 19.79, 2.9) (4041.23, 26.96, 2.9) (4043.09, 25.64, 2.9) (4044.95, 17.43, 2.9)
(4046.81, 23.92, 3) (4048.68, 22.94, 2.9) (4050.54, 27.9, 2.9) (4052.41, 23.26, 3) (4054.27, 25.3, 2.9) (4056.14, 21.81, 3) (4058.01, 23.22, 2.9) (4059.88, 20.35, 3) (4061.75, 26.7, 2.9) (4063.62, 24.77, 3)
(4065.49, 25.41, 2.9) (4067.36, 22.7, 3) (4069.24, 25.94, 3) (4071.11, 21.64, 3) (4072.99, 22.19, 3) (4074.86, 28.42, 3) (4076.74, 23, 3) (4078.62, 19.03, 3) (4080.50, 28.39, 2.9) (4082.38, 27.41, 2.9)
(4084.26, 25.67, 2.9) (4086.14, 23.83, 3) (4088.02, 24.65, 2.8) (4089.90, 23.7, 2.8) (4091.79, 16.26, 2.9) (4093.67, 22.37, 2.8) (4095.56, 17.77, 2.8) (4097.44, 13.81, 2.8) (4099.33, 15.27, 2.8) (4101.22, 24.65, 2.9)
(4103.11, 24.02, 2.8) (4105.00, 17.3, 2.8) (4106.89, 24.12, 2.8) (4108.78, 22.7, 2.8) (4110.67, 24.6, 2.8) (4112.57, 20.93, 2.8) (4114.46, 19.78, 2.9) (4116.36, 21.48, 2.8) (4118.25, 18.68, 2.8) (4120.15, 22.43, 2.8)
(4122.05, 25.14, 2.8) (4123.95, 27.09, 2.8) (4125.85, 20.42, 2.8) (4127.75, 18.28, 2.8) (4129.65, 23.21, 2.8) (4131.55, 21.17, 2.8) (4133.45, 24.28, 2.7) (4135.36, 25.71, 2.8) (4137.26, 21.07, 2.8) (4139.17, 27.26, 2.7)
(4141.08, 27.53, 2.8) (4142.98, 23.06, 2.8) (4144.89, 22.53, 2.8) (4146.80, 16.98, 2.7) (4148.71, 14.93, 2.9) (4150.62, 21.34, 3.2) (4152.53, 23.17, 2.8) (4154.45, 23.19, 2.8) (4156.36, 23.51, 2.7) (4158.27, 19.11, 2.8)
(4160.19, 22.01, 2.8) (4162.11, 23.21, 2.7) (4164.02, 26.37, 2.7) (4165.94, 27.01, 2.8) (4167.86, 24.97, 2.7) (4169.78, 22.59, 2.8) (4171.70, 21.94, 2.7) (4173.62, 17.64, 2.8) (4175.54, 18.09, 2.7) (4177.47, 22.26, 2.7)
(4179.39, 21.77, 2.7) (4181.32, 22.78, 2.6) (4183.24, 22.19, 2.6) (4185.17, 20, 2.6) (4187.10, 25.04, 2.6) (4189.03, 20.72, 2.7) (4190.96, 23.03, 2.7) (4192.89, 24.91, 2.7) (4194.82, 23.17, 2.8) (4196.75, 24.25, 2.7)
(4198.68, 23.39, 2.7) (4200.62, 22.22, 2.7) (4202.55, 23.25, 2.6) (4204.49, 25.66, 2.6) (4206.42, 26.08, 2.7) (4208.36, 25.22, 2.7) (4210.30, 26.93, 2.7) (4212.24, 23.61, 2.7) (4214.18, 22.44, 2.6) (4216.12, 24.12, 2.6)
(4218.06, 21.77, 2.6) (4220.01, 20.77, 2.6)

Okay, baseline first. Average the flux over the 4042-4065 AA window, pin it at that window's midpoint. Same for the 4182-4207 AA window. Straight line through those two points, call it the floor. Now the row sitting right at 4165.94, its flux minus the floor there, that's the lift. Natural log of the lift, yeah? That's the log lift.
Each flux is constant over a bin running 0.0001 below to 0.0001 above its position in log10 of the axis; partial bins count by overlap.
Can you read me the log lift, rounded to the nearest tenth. 1.3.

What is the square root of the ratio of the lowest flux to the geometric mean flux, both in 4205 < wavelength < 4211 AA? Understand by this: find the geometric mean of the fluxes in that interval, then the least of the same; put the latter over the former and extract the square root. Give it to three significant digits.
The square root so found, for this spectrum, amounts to 0.984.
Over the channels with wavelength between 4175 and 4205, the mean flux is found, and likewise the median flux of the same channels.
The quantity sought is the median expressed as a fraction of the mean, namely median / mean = 1.01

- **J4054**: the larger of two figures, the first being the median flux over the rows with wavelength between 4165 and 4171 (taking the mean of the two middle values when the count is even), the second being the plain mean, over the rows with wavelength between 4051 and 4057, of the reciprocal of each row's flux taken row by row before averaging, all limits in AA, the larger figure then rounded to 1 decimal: 25.0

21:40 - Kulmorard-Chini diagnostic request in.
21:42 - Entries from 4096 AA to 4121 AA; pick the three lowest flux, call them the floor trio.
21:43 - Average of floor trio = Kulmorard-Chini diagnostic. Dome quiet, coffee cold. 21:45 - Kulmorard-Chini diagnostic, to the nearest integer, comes 15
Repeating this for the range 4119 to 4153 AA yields 17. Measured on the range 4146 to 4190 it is 17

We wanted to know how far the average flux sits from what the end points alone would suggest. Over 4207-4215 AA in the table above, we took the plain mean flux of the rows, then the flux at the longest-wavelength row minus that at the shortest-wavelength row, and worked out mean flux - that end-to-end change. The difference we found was 27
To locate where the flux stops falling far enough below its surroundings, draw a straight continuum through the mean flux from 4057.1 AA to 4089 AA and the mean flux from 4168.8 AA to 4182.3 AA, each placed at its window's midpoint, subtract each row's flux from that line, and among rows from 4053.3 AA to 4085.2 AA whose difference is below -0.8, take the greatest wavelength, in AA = 4084.26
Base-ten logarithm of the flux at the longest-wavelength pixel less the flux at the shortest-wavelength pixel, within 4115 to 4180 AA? -0.5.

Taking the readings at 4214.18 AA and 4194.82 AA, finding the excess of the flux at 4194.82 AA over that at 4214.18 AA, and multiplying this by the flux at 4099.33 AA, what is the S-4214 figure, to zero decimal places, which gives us 11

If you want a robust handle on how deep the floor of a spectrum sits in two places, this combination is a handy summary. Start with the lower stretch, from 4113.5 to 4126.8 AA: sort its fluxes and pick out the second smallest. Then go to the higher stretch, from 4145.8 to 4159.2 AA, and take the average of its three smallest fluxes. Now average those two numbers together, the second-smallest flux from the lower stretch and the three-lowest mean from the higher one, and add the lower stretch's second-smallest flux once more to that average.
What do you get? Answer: 38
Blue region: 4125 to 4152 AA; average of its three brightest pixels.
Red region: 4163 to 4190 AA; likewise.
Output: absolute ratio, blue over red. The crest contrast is 1.03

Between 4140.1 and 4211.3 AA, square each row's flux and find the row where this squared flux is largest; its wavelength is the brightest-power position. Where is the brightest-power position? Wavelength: 4141.08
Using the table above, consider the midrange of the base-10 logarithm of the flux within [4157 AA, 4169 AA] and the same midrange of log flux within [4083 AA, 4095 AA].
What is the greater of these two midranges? 1.36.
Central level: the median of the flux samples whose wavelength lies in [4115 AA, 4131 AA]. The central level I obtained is 22.0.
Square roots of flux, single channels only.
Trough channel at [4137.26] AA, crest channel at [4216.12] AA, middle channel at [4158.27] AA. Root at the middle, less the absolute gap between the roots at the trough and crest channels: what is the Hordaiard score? 4.1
